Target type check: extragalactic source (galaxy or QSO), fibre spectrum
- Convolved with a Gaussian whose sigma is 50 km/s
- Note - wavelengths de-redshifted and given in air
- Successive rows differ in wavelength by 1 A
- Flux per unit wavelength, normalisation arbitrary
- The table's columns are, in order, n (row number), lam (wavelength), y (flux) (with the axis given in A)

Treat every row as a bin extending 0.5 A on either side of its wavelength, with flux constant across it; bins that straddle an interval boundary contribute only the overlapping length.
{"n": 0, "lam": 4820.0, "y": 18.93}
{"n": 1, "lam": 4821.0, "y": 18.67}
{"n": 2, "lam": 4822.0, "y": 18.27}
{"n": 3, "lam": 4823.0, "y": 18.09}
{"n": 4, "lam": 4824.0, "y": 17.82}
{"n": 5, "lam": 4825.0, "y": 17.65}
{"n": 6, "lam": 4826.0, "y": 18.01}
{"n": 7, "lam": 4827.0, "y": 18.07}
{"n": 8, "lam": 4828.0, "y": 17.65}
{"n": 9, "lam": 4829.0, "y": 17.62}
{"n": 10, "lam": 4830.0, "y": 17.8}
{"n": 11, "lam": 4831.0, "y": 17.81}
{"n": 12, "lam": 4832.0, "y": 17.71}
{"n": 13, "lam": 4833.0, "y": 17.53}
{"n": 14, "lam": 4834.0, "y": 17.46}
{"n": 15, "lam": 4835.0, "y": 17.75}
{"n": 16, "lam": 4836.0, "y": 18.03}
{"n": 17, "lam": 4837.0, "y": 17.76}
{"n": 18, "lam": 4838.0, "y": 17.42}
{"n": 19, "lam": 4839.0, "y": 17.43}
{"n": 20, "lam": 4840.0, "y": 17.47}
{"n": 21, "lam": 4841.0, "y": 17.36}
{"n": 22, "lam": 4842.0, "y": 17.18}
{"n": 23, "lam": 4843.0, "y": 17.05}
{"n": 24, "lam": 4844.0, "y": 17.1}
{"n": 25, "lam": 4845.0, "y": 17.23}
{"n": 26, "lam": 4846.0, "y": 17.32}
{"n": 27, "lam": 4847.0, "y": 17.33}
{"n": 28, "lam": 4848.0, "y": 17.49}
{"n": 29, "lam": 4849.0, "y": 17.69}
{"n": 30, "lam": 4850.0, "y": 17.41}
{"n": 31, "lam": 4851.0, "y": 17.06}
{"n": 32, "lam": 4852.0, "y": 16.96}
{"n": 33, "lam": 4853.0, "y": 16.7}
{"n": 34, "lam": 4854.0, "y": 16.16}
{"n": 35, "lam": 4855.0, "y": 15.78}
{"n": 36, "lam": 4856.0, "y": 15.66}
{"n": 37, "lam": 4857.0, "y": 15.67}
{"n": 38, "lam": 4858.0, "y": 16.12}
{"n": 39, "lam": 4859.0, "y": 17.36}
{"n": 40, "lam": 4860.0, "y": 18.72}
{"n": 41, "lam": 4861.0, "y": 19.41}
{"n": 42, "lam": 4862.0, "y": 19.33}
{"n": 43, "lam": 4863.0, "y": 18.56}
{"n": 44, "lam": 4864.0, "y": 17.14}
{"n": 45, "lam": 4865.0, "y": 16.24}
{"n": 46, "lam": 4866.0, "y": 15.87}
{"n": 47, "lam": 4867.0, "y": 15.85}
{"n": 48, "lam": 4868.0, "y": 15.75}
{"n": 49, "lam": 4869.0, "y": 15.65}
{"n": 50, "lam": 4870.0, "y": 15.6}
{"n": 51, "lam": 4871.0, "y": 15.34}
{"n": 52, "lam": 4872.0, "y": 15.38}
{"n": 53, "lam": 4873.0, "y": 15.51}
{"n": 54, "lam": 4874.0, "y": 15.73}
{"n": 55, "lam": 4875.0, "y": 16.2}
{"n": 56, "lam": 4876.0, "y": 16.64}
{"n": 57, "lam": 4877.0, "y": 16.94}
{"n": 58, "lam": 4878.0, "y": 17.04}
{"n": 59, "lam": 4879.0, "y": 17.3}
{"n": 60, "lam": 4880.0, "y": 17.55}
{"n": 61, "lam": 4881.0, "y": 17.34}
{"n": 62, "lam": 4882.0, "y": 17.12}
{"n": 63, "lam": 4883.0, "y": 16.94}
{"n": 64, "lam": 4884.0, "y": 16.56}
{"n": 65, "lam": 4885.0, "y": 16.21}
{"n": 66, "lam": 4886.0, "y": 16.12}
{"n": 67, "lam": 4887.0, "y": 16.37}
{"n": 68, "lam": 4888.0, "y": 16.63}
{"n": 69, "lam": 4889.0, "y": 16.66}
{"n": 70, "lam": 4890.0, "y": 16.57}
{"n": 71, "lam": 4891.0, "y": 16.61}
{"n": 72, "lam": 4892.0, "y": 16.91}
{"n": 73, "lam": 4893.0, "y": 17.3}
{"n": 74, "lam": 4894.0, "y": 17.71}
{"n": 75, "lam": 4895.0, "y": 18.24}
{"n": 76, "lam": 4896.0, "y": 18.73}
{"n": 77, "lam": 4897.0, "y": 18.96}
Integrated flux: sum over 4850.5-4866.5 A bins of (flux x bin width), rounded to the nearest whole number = 273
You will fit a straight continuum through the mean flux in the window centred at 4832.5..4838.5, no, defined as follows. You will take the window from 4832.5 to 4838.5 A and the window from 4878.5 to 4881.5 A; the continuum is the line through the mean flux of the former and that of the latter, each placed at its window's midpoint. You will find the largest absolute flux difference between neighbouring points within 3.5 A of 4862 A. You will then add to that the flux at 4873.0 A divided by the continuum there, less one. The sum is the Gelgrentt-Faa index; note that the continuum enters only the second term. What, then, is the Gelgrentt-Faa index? 1.3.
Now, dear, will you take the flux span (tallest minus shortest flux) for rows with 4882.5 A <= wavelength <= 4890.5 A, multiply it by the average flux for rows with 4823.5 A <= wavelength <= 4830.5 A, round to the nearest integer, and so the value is 15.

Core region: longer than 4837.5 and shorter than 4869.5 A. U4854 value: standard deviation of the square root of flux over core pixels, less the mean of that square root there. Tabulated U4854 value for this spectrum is -4.01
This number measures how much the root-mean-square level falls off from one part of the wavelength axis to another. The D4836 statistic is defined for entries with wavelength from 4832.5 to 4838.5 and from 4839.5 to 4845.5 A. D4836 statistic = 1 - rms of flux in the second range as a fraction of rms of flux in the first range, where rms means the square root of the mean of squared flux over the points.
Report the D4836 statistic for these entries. 0.02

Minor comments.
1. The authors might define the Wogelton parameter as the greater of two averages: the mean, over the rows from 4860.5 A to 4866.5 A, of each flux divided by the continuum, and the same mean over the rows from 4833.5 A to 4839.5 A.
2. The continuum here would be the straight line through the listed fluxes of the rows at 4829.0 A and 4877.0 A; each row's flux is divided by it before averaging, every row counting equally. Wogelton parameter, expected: 1.04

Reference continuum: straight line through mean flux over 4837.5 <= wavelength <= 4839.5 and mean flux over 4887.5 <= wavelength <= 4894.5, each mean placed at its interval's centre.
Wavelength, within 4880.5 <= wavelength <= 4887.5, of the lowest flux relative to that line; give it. 4886.0 A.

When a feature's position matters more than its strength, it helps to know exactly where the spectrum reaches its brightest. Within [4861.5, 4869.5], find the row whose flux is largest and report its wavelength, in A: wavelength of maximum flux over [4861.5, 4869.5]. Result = 4862.0 A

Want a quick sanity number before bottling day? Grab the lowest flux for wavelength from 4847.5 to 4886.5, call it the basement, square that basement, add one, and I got 236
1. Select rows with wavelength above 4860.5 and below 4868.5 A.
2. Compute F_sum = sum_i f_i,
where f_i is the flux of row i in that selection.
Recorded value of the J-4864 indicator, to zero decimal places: 138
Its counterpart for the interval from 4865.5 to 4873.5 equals 125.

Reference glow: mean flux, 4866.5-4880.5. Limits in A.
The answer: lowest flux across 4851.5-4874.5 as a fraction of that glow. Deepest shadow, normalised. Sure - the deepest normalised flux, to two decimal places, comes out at 0.95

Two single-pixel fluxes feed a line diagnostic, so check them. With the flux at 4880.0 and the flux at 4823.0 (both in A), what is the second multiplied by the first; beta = 317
